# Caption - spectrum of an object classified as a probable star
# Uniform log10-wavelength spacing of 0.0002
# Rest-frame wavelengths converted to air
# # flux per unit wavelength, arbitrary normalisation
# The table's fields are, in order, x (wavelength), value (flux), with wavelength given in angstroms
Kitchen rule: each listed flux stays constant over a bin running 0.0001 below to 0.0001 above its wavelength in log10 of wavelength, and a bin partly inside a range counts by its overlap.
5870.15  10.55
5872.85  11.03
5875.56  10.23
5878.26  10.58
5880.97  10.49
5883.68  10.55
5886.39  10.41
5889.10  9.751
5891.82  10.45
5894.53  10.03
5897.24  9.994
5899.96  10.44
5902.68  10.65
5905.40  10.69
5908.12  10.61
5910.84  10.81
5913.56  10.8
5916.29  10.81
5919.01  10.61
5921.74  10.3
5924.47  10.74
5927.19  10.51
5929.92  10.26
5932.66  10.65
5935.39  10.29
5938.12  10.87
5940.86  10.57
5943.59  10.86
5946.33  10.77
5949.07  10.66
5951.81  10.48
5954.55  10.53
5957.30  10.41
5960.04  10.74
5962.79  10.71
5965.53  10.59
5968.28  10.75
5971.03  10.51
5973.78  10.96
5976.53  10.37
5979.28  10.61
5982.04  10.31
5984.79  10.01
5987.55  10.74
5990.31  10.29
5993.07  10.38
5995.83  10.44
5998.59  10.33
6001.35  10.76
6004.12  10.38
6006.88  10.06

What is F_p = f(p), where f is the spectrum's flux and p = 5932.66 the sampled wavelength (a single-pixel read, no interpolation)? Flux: 10.65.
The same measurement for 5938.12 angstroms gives 10.87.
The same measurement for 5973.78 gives 10.96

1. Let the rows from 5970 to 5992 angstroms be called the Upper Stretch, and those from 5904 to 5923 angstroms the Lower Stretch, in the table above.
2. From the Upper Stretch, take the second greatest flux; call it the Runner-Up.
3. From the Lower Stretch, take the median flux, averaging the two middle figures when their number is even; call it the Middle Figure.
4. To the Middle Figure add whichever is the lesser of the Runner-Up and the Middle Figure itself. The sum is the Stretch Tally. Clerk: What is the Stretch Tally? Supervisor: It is 21.4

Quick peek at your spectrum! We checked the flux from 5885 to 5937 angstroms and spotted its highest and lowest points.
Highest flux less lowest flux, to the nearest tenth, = 1.1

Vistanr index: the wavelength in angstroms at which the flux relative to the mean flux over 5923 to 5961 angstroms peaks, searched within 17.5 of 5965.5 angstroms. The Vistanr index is 5973.78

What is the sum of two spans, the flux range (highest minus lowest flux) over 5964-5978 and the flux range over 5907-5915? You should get 0.79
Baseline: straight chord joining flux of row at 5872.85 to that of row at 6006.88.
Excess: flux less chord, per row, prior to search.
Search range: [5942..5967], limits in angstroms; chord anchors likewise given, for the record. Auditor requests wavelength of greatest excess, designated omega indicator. 5943.59 angstroms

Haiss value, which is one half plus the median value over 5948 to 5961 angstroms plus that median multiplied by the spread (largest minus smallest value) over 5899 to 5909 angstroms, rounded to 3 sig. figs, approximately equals 13.7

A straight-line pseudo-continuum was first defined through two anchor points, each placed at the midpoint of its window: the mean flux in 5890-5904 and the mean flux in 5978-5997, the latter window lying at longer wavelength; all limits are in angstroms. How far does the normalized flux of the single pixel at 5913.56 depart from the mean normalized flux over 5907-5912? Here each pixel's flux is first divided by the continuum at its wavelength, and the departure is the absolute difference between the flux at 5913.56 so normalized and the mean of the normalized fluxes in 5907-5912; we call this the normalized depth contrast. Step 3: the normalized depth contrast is 0.008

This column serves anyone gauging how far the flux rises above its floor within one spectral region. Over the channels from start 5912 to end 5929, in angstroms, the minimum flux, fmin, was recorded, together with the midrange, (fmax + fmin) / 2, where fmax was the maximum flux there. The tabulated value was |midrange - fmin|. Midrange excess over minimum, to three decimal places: 0.255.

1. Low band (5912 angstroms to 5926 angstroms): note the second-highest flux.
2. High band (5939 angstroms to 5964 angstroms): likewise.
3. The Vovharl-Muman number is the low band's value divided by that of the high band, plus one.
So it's 2.003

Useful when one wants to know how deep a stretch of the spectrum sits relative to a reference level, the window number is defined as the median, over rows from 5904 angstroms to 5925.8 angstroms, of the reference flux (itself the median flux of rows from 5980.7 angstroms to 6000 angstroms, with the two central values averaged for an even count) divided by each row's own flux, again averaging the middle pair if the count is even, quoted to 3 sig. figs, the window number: 0.964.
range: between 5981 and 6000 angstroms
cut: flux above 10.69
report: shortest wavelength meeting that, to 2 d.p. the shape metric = 5987.55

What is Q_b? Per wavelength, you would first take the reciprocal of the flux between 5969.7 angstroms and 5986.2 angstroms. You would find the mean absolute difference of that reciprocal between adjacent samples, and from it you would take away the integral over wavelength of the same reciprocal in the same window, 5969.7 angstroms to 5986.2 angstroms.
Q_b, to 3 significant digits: -1.58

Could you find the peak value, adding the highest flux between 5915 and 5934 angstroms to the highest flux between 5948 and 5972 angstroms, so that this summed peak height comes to 21.56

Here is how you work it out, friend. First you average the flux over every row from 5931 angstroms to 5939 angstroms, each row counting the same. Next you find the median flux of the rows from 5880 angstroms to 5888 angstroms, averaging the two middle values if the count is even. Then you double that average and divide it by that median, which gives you 2.02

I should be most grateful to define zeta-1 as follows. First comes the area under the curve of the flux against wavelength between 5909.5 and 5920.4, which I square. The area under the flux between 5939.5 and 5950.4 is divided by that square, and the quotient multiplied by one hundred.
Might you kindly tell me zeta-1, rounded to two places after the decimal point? 0.85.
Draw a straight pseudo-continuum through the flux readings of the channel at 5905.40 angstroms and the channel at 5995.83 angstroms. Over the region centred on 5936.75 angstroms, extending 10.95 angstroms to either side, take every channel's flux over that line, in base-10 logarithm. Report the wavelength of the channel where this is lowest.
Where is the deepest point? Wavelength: 5929.92 angstroms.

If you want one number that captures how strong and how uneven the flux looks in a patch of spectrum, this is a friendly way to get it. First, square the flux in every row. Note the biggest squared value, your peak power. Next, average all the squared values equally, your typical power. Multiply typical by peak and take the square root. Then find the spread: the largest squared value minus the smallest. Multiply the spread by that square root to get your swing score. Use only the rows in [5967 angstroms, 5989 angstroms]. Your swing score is 2300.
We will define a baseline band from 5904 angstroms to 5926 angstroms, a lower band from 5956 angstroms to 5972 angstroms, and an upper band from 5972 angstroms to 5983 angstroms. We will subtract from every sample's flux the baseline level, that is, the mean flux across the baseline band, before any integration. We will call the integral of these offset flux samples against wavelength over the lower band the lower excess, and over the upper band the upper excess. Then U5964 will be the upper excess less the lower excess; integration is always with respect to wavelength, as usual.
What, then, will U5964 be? -0.3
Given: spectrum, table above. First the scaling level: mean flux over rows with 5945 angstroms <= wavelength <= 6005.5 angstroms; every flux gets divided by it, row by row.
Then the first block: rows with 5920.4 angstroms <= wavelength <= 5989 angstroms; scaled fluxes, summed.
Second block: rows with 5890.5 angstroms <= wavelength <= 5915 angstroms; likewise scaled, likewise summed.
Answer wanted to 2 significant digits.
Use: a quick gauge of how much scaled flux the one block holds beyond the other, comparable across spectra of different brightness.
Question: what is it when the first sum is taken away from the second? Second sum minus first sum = -16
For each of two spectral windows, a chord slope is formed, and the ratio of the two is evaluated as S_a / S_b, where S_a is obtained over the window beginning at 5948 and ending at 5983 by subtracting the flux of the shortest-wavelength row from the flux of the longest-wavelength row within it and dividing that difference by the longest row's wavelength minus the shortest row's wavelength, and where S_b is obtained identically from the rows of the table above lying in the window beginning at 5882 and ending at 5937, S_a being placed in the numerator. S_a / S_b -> 2.1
